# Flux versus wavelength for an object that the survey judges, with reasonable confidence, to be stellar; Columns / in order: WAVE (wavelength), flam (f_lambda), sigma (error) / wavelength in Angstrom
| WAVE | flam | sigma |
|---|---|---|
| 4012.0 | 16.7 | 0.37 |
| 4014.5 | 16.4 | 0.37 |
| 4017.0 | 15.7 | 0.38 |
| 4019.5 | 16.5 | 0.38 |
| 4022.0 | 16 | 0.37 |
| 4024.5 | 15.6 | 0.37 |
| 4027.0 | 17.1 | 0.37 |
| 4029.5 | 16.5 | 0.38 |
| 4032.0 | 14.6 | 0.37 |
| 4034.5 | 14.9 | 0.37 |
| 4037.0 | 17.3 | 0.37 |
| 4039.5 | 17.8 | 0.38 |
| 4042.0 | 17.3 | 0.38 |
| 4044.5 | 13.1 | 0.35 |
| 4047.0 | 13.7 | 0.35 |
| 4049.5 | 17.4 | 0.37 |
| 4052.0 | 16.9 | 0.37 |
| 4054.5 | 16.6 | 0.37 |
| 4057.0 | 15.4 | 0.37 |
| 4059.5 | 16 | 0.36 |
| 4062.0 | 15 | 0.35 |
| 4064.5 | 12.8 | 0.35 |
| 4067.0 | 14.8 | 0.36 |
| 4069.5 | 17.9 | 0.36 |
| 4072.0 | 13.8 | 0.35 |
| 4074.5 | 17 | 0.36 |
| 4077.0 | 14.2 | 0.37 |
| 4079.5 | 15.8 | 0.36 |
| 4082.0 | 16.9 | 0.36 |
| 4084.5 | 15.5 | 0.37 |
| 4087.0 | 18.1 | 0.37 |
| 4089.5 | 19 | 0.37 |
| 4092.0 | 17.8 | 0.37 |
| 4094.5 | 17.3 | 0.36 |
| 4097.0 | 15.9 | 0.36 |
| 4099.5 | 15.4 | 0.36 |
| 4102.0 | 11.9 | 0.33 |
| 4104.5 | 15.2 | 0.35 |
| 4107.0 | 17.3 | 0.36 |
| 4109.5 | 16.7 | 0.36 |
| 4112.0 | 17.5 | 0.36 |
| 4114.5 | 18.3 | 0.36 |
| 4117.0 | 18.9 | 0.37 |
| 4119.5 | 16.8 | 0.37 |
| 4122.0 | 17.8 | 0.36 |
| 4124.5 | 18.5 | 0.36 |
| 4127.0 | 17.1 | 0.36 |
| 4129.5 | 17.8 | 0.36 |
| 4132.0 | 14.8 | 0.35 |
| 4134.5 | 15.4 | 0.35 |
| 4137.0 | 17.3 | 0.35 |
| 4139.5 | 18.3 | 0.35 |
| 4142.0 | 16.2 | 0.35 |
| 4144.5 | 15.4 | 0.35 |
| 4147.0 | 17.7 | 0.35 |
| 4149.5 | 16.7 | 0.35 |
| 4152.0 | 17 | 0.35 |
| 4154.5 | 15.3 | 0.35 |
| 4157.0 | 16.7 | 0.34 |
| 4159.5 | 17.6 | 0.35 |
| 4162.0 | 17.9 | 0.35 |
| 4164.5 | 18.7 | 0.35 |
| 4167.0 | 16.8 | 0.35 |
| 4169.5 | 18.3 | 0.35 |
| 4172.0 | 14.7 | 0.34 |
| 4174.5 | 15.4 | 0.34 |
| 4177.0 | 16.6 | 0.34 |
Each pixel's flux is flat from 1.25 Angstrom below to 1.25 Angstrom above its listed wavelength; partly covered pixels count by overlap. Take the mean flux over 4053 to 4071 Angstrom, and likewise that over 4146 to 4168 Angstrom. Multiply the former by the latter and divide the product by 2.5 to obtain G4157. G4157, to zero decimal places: 106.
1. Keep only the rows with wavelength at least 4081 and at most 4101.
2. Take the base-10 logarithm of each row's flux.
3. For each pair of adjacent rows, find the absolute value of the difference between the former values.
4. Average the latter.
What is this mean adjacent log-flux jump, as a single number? 0.0310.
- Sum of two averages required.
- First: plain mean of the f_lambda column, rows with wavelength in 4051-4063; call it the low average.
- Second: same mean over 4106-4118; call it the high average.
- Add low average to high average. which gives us 33.7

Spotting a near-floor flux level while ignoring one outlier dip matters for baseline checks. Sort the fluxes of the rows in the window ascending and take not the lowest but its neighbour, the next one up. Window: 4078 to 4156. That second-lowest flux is 14.8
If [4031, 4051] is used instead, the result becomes 13.7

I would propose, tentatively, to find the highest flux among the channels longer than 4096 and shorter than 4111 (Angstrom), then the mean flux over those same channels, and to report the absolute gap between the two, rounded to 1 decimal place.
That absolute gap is 1.9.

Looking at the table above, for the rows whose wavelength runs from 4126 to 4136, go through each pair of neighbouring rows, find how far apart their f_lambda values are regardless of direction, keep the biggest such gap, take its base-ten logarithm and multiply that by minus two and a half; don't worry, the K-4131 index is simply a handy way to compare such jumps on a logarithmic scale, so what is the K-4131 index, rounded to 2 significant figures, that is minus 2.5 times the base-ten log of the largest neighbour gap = -1.2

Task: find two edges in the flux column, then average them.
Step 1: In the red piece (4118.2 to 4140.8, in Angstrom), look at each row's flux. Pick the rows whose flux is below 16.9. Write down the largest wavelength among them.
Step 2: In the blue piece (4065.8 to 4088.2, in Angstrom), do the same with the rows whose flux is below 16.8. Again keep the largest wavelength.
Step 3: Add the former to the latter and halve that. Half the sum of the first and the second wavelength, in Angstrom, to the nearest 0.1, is 4109.5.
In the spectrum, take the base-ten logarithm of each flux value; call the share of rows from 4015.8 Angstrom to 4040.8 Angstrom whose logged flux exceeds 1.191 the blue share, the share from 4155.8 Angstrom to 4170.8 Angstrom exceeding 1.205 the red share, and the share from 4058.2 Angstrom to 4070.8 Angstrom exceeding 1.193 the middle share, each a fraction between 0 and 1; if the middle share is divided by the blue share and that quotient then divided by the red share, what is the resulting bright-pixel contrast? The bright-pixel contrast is 0.50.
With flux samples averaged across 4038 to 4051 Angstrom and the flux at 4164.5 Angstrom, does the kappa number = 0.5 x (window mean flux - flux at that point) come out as -1.4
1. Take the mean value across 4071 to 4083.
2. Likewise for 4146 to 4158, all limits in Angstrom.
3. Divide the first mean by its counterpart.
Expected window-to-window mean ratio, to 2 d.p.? 0.93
